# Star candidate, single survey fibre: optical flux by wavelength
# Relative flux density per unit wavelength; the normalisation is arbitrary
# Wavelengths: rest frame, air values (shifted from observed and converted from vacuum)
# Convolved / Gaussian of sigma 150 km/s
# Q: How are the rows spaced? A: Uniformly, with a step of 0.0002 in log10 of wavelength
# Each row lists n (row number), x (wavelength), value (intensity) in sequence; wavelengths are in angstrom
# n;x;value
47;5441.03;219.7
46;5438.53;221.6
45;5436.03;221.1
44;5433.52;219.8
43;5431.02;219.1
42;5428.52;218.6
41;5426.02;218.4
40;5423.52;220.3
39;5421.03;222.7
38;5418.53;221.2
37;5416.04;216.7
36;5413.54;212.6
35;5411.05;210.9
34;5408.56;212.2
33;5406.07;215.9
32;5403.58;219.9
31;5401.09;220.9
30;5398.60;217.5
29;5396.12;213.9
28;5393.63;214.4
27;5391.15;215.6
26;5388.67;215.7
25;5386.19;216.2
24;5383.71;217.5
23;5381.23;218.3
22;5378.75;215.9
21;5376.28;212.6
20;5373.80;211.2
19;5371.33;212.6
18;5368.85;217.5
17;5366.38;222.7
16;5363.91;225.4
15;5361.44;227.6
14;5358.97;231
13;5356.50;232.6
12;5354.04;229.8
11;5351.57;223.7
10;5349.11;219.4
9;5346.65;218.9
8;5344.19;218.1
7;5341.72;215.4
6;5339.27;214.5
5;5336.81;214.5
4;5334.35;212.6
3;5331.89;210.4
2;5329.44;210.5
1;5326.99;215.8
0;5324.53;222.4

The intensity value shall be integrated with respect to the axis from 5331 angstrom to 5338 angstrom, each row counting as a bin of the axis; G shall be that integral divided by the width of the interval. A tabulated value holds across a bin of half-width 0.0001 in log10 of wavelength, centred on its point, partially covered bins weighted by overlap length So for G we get 212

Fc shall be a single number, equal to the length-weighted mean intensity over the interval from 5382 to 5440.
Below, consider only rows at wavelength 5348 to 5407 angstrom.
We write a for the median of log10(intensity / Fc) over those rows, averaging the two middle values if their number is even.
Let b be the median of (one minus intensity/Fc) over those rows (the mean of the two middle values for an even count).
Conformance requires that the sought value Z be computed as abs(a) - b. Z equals 0.000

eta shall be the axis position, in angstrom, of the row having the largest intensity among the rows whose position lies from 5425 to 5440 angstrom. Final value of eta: 5438.53 angstrom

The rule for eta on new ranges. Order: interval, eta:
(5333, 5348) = 5346.65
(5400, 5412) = 5401.09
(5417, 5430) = 5421.03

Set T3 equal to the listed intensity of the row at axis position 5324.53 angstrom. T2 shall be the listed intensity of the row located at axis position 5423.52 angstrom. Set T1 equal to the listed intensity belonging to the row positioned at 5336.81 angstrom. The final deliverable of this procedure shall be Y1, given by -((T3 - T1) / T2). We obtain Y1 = -0.04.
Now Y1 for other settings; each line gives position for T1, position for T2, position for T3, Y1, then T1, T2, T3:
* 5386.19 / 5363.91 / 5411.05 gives 0.02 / 216.2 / 225.4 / 210.9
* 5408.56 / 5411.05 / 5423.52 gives -0.04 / 212.2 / 210.9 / 220.3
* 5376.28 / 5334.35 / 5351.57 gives -0.05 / 212.6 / 212.6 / 223.7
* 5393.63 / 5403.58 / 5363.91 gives -0.05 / 214.4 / 219.9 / 225.4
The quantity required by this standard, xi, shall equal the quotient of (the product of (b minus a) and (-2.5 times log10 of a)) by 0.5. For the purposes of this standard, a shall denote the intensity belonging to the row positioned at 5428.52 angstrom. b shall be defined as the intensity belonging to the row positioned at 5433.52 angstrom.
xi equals -14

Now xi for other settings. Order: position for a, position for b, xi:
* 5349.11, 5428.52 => 9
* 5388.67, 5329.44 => 61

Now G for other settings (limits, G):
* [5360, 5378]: 219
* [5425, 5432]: 219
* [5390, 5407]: 217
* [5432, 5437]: 220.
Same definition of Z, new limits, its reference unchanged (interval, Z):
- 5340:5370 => 0.037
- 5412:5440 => 0.015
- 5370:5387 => -0.004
